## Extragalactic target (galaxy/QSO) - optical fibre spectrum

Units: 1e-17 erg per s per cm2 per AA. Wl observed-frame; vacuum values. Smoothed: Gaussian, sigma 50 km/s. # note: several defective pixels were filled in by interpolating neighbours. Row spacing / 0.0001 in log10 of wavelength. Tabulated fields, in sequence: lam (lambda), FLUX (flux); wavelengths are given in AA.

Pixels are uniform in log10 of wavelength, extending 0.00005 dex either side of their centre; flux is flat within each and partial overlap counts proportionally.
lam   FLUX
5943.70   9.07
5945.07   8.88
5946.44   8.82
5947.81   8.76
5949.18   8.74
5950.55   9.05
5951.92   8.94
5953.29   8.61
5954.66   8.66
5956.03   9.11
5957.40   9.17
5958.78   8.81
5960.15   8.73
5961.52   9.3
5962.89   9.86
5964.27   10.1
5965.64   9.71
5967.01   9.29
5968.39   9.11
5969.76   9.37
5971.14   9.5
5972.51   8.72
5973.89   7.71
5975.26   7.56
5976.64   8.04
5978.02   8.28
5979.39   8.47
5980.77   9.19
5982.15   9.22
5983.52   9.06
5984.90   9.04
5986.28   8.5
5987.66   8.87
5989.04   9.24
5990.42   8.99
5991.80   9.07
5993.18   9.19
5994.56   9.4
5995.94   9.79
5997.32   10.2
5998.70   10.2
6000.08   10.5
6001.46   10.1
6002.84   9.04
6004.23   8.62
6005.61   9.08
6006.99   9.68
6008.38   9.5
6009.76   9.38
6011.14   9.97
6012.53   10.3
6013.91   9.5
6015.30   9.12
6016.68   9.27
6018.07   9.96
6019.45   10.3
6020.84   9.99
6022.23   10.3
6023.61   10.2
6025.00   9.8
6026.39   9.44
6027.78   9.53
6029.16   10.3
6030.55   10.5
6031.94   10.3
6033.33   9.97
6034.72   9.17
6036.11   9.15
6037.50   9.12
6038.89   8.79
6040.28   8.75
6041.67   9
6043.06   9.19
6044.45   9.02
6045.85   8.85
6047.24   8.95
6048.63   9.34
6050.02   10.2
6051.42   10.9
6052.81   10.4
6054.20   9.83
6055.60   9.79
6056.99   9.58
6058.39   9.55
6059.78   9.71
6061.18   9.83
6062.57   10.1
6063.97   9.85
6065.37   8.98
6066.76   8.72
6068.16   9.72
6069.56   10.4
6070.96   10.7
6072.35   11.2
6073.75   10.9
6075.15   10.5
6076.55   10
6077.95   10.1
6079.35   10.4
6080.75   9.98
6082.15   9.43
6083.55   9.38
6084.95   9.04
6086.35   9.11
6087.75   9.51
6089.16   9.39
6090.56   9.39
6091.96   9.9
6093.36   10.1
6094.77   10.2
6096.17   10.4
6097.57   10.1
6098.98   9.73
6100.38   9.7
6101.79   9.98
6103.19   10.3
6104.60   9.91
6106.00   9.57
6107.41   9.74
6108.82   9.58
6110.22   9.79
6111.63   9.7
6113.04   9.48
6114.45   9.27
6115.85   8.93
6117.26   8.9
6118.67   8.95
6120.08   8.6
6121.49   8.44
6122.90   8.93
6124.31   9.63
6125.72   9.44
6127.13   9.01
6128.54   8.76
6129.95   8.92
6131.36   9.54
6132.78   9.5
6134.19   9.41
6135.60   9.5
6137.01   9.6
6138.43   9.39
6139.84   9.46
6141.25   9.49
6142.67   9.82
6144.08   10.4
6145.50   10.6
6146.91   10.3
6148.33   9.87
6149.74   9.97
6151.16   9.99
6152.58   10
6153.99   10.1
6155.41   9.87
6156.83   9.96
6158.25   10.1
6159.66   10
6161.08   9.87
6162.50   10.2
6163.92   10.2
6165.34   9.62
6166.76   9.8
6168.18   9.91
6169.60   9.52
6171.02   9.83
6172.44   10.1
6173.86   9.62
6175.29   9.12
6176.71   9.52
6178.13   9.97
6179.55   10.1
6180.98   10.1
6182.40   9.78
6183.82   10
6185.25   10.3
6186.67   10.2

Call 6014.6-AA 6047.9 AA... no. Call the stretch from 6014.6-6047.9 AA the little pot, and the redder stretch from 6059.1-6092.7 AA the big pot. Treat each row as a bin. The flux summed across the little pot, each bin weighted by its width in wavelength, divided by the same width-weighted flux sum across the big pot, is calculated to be 0.96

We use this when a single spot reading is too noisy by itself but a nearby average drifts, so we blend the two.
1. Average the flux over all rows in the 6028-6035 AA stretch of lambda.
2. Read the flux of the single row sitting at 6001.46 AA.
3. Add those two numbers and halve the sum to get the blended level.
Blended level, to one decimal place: 10.1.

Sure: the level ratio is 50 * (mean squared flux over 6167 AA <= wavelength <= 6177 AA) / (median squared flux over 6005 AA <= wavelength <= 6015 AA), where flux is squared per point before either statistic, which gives 52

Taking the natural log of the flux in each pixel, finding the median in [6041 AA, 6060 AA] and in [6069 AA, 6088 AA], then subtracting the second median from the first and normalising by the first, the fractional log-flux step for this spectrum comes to -0.022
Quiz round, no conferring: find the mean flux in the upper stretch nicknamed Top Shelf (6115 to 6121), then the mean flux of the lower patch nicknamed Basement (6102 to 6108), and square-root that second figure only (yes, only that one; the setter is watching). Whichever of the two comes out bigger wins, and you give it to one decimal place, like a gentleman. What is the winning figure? 8.8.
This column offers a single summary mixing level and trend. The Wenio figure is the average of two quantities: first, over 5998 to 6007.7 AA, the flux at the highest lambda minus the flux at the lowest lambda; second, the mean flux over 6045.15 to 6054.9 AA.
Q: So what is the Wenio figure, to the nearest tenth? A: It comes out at 4.6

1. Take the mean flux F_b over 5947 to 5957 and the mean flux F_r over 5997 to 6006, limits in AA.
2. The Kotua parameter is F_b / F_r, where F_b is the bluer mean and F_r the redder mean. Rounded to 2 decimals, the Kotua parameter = 0.91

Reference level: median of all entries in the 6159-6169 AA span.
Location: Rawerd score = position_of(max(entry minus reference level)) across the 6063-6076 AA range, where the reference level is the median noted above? 6072.35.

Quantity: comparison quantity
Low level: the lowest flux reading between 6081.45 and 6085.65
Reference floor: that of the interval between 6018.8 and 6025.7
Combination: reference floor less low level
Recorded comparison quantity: 0.8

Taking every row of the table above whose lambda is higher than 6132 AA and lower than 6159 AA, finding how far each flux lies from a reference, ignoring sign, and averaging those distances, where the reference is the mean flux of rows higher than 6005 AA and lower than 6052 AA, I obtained 0.346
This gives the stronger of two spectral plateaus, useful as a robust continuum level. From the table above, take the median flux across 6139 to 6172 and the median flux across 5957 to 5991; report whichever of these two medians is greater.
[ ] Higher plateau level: 10.0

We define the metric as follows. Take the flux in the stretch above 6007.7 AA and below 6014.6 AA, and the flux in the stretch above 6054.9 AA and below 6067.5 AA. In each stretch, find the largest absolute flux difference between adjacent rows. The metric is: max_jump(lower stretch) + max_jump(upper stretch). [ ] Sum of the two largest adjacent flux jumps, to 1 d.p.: 1.7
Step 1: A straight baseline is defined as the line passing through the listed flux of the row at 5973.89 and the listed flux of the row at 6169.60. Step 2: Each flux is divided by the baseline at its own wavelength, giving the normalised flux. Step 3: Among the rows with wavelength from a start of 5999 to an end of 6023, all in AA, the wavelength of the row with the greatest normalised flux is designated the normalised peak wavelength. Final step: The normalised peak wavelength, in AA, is 6000.08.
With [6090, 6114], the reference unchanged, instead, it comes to 6096.17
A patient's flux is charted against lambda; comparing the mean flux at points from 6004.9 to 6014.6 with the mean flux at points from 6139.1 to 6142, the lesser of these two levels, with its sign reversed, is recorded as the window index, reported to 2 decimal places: -9.48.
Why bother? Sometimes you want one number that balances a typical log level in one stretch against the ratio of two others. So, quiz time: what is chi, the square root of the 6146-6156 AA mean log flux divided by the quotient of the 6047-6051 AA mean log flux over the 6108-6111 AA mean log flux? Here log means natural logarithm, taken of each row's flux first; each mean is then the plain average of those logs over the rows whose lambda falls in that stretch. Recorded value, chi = 1.52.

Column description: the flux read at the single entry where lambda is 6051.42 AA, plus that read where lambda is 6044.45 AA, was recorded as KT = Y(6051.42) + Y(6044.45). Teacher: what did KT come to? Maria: 19.9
